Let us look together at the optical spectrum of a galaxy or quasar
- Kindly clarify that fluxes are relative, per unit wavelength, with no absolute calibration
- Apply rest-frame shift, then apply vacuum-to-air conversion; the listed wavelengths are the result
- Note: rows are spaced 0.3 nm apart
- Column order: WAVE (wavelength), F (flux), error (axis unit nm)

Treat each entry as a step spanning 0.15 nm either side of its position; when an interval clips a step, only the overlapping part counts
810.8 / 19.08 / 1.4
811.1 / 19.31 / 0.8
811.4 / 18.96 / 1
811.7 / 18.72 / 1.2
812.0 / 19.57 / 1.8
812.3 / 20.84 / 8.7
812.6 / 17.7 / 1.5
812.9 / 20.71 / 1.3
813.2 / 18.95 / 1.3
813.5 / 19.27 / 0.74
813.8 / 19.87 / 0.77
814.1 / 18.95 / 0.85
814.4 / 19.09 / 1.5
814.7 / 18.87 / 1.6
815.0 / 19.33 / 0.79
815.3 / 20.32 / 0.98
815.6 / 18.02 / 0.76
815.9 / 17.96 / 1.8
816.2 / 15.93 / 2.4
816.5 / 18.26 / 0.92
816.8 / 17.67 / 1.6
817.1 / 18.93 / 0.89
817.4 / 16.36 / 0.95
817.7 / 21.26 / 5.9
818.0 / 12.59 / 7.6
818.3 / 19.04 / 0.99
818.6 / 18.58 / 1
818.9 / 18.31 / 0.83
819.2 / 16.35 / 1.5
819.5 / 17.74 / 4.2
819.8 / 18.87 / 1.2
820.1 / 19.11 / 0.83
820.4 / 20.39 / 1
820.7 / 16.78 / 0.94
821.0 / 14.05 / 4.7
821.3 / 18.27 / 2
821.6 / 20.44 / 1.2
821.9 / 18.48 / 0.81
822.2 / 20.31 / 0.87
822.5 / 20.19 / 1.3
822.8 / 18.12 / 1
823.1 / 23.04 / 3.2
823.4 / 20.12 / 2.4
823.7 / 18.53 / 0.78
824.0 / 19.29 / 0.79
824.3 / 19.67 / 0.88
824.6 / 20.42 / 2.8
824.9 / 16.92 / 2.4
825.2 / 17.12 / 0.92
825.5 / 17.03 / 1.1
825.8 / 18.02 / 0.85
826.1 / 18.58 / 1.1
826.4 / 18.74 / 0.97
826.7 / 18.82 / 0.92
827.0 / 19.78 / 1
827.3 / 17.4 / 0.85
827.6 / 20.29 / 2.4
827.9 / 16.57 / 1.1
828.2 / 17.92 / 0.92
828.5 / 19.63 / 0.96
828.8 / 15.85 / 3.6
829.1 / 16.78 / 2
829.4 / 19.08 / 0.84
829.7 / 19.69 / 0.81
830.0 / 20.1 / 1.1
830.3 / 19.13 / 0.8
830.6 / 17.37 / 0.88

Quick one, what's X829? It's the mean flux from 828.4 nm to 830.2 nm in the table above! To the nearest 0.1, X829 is 18.5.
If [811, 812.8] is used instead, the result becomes 19.2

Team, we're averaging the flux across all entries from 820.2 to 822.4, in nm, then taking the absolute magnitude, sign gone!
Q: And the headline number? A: 18.4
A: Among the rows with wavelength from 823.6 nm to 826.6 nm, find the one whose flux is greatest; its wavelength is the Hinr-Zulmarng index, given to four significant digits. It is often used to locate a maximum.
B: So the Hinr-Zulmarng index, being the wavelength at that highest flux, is 824.6 nm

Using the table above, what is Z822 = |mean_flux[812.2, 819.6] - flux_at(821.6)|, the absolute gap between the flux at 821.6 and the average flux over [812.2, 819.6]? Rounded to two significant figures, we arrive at 2.0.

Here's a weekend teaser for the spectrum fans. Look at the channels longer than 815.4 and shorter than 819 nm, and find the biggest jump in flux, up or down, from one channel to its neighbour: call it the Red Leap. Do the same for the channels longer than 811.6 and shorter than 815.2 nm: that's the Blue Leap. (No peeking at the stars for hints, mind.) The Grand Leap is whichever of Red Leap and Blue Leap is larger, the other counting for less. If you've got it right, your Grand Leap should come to 8.7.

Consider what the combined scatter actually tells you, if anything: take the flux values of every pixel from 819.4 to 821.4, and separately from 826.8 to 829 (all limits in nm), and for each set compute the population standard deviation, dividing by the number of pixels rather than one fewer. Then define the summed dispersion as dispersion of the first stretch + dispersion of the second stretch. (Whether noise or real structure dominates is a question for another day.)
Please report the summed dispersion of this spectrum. 3.5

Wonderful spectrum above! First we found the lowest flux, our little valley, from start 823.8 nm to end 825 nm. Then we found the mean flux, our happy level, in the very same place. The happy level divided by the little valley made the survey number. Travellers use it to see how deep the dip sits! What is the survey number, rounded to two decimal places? 1.13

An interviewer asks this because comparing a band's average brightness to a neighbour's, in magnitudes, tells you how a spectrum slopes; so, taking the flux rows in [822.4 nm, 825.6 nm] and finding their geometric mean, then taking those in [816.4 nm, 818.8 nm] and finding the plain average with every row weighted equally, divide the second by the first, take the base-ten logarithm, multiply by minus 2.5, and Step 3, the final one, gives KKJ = 0.072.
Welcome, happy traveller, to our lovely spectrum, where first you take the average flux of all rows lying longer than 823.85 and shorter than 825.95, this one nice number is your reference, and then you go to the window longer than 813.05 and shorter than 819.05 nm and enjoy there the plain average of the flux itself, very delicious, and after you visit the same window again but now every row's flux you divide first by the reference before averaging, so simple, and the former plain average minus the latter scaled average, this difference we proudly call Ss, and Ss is 17.4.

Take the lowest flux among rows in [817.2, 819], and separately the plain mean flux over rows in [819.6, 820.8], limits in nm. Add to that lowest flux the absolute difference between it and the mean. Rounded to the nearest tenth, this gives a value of 18.8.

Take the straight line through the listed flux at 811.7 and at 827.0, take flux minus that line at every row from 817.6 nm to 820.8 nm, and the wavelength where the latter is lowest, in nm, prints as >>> 818.0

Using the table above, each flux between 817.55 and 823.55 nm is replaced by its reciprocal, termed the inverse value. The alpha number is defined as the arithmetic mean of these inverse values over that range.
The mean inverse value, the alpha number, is 0.0547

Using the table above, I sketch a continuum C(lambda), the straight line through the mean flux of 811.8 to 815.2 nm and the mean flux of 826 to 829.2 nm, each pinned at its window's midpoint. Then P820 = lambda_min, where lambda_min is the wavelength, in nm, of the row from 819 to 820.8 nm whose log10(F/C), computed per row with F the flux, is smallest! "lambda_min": 819.2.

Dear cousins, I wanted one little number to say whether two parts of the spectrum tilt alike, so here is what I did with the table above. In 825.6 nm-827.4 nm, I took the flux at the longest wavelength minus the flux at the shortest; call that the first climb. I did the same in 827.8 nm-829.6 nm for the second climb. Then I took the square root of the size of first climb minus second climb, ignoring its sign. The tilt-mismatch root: 1.8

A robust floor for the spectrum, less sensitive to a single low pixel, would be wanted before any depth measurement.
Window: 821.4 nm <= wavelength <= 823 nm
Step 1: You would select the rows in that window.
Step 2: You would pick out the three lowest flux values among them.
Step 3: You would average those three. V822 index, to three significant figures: 18.9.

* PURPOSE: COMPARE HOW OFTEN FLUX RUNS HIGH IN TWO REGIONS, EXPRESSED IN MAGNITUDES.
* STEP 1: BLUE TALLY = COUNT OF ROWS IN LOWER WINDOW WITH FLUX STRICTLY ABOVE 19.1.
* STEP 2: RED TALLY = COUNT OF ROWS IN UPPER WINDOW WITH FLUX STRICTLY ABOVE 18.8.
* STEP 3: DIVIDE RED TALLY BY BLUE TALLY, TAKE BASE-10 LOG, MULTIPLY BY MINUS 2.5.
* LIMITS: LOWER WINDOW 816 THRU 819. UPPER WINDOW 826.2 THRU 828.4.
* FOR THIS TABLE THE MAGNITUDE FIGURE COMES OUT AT -1.2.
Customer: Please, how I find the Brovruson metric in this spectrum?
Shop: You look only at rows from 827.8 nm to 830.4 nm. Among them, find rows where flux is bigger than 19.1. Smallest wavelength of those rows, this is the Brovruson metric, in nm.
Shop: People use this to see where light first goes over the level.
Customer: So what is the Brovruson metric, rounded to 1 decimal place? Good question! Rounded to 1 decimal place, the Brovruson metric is 828.5 nm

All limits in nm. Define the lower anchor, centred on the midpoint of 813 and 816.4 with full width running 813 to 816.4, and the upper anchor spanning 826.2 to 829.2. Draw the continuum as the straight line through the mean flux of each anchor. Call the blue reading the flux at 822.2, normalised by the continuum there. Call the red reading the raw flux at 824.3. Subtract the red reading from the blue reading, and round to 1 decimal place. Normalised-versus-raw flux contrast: -18.6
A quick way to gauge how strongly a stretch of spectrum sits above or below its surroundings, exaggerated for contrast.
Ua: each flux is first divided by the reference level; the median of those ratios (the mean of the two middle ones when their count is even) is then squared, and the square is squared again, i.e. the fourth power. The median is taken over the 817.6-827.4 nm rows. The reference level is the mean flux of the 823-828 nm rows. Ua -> 0.95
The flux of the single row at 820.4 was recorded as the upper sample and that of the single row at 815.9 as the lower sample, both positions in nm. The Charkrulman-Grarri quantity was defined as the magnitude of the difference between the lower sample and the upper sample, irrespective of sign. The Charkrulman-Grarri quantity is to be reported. 2.4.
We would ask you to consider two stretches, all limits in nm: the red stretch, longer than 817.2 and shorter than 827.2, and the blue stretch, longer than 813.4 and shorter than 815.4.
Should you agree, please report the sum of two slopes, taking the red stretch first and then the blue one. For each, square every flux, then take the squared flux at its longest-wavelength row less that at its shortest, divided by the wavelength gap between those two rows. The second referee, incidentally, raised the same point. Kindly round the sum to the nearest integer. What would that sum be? 36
